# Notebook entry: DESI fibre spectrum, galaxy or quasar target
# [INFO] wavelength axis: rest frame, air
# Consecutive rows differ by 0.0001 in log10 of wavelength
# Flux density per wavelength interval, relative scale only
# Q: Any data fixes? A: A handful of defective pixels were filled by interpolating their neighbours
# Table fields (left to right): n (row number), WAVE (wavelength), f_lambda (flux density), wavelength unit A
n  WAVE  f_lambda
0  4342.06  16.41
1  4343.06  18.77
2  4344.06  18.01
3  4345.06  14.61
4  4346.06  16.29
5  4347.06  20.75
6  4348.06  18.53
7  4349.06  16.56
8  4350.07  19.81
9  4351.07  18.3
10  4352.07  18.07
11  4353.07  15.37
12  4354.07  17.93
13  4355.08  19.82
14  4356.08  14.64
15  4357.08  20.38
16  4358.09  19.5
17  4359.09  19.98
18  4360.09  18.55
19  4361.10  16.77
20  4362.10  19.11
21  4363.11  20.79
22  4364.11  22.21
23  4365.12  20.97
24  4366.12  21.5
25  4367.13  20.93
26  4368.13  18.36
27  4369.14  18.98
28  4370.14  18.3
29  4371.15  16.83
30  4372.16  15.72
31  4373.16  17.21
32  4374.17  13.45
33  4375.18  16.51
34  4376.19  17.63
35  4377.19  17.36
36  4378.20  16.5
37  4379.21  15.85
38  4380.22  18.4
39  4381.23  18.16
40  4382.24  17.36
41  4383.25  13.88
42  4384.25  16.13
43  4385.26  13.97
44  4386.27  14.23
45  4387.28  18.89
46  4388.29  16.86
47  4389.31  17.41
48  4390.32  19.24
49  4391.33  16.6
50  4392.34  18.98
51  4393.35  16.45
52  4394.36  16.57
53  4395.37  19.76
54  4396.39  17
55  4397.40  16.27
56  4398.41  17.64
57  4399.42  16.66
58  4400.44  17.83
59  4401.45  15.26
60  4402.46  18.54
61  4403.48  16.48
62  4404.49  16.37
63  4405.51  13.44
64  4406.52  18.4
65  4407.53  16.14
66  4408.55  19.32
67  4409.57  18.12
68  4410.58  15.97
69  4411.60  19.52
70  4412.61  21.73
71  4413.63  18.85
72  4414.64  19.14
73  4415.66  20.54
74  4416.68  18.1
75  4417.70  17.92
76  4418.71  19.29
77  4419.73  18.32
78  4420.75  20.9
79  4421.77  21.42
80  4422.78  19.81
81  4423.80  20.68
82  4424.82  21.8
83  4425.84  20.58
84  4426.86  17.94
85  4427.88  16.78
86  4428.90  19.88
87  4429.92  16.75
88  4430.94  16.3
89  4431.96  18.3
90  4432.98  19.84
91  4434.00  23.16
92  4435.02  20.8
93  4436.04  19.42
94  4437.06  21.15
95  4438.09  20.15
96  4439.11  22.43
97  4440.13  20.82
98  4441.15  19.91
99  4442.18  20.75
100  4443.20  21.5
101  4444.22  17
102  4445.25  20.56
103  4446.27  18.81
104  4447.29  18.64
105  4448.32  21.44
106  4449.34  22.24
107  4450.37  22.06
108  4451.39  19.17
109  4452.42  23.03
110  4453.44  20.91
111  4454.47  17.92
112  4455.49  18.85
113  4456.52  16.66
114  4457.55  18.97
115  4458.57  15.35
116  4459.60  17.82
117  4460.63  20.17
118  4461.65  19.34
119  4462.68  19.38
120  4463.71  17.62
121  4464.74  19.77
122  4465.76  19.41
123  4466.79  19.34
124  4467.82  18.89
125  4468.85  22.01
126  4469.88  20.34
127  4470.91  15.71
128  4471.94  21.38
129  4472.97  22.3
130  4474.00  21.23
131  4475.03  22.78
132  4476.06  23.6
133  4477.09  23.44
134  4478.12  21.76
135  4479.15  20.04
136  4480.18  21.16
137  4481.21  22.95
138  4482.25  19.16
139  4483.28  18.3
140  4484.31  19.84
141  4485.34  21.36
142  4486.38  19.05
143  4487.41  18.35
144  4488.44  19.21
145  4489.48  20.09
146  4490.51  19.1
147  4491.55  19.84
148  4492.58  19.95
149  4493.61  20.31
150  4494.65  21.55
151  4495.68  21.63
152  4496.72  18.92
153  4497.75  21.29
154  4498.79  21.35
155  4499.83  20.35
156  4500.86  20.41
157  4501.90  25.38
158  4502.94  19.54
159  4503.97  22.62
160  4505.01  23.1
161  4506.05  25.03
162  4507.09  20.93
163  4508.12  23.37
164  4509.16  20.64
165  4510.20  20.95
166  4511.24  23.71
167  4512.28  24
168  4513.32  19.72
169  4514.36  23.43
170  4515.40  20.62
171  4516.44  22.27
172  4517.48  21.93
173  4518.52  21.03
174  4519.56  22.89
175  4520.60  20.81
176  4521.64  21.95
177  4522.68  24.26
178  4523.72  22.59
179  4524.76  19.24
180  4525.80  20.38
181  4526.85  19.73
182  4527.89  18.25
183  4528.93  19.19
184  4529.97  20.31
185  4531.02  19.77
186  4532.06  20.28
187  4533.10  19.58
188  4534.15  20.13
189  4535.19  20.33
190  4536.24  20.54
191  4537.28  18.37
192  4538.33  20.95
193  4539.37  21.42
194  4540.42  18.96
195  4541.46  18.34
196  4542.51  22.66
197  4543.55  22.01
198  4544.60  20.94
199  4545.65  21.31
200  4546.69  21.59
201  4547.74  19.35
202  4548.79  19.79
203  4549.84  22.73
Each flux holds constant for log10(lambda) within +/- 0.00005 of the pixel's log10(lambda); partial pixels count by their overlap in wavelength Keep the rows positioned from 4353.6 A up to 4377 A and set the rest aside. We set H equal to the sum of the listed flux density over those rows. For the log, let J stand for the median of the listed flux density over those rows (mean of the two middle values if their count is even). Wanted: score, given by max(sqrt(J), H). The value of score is 426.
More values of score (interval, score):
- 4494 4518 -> 503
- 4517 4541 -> 473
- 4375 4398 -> 390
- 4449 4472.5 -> 446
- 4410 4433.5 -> 440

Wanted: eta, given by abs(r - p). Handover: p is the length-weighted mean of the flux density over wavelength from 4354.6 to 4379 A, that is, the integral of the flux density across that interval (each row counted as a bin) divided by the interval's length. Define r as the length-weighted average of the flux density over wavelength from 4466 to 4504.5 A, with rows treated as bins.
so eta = 2.3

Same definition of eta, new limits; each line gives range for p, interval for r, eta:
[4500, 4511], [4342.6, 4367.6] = 3.5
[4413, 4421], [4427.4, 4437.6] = 0.1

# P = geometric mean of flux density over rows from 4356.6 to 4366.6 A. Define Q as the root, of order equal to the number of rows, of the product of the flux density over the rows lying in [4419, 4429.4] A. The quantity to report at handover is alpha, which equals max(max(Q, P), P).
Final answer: 19.9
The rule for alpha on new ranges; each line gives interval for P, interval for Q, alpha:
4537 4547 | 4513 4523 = 21.9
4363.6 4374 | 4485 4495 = 19.9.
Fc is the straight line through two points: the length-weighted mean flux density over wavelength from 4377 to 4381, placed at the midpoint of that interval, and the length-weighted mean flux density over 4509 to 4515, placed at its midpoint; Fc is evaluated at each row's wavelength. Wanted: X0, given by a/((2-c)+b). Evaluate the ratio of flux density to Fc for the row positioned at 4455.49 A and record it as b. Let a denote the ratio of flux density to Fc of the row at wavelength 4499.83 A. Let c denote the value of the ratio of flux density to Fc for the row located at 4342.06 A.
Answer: 0.496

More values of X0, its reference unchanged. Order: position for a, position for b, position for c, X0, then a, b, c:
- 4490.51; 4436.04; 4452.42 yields 0.485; 0.90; 1.01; 1.16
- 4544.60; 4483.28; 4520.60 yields 0.462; 0.90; 0.87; 0.93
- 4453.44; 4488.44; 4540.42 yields 0.504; 1.05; 0.91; 0.82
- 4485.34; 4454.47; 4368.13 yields 0.564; 1.01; 0.90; 1.10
